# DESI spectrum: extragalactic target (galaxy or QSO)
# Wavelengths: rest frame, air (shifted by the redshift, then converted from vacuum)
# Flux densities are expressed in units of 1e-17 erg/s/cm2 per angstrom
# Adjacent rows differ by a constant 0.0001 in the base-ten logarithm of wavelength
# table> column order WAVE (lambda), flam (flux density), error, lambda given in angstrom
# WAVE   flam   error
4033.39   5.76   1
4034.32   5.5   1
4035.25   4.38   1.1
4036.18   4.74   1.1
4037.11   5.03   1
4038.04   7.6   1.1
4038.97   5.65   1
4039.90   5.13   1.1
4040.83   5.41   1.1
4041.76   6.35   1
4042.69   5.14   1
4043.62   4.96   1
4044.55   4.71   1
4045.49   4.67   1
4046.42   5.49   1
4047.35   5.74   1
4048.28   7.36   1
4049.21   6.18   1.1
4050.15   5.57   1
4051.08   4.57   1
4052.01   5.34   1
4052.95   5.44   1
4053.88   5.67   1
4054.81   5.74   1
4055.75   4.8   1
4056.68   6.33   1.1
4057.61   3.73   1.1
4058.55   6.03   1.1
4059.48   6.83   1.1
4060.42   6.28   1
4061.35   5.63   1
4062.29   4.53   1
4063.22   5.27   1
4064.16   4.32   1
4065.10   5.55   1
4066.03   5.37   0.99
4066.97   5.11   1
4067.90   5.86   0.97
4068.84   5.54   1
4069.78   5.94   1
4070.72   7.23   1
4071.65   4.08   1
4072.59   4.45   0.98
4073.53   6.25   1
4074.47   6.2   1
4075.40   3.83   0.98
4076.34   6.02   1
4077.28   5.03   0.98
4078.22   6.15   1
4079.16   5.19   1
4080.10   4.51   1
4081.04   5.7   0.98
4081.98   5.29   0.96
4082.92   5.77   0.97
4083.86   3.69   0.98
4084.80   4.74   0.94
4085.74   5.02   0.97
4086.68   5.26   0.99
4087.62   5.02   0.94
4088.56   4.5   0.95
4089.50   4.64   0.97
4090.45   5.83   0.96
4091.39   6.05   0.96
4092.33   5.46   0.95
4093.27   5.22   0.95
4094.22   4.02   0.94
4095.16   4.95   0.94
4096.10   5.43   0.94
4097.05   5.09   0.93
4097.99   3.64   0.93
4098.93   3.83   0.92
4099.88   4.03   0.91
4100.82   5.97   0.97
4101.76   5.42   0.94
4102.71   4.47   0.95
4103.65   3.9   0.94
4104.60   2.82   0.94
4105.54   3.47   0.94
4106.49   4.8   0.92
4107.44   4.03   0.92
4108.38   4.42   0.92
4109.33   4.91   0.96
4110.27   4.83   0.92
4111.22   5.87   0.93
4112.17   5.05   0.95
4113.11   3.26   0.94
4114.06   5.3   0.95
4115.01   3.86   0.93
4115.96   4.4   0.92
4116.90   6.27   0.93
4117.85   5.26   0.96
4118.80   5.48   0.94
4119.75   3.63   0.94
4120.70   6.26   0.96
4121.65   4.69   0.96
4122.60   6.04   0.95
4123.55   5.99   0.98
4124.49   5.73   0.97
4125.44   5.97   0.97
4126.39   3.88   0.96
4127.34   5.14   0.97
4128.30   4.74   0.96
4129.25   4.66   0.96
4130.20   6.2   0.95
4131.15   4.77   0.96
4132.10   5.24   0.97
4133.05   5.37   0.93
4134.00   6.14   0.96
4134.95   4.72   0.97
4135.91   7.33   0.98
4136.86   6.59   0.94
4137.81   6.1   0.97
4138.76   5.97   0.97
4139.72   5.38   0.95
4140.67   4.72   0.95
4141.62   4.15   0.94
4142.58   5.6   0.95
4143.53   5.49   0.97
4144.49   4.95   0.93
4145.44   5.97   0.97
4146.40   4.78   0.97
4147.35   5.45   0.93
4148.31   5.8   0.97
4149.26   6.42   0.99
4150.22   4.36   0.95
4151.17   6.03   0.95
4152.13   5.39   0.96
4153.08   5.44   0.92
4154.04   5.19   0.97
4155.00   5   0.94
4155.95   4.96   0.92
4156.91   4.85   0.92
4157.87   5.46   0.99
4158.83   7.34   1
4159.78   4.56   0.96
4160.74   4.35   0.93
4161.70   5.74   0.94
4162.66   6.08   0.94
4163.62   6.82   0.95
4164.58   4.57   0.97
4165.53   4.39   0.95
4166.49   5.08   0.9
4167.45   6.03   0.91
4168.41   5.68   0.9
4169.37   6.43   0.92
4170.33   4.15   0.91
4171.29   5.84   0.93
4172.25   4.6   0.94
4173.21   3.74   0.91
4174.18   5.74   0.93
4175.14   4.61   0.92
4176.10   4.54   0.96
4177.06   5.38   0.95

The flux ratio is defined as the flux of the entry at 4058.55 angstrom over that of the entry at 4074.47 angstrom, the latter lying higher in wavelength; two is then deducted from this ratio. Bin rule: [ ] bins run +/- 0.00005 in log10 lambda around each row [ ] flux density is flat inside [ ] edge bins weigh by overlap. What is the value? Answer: -1.0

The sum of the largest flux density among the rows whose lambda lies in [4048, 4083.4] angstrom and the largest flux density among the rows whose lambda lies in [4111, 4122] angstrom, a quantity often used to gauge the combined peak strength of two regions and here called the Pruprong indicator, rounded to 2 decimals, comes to 13.63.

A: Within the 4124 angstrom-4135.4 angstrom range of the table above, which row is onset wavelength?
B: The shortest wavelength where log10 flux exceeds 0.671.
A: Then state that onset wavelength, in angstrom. 4124.49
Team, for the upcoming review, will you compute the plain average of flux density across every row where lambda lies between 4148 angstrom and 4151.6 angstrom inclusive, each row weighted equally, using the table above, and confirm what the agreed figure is 5.65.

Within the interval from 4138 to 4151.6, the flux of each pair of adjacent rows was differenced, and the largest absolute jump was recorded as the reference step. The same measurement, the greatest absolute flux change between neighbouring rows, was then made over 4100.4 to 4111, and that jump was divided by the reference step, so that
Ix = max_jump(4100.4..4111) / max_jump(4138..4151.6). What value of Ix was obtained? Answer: 0.65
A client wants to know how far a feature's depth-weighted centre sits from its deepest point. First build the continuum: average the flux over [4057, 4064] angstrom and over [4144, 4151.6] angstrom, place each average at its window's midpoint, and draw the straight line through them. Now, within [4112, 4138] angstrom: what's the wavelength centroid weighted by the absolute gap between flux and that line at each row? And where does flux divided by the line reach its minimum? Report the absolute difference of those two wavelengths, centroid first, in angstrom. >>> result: 11.4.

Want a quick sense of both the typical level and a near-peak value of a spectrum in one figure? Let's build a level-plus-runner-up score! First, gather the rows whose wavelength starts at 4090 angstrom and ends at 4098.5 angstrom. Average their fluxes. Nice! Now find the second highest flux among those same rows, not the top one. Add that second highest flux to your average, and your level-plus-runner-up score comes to 10.9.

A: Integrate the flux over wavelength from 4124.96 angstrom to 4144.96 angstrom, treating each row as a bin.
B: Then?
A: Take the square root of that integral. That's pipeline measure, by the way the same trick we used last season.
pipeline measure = 10.4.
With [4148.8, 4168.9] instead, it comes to 10.4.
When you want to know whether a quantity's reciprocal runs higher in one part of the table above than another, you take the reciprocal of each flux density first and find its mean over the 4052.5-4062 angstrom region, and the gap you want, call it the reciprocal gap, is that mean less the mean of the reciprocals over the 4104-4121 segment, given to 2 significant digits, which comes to -0.043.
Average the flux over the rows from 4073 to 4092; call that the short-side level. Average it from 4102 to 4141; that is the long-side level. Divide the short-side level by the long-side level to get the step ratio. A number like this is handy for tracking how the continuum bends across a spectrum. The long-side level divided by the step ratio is 4.9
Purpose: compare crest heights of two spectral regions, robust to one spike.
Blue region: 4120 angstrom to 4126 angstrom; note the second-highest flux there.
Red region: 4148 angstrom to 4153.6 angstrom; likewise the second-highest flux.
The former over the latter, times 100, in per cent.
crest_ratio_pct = 100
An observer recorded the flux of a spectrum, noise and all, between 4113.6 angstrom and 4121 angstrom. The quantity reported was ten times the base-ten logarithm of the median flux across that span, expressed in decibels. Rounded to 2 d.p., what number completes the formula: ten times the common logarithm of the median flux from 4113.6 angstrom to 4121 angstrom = 7.23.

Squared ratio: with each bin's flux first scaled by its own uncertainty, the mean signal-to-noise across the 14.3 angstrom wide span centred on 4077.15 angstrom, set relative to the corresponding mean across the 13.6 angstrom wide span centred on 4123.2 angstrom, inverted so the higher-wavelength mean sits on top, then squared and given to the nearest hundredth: 1.06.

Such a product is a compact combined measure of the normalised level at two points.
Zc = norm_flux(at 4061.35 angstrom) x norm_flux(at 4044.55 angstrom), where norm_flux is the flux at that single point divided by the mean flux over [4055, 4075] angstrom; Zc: 0.88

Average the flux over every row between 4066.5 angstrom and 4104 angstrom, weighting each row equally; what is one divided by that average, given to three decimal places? 0.196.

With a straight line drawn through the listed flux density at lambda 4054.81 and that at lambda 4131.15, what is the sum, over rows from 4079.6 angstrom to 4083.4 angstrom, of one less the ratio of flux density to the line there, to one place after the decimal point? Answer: 0.1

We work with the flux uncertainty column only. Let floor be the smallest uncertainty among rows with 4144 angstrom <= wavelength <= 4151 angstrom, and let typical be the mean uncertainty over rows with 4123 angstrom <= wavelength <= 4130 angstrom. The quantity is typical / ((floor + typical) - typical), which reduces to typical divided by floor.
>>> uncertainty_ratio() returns 1.04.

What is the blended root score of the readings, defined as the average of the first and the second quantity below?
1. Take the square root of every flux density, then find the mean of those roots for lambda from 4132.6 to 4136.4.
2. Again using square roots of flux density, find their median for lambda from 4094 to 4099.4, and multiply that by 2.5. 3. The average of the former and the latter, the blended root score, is 3.85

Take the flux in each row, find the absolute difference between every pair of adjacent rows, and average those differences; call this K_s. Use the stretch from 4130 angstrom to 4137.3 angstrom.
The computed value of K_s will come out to 1.1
